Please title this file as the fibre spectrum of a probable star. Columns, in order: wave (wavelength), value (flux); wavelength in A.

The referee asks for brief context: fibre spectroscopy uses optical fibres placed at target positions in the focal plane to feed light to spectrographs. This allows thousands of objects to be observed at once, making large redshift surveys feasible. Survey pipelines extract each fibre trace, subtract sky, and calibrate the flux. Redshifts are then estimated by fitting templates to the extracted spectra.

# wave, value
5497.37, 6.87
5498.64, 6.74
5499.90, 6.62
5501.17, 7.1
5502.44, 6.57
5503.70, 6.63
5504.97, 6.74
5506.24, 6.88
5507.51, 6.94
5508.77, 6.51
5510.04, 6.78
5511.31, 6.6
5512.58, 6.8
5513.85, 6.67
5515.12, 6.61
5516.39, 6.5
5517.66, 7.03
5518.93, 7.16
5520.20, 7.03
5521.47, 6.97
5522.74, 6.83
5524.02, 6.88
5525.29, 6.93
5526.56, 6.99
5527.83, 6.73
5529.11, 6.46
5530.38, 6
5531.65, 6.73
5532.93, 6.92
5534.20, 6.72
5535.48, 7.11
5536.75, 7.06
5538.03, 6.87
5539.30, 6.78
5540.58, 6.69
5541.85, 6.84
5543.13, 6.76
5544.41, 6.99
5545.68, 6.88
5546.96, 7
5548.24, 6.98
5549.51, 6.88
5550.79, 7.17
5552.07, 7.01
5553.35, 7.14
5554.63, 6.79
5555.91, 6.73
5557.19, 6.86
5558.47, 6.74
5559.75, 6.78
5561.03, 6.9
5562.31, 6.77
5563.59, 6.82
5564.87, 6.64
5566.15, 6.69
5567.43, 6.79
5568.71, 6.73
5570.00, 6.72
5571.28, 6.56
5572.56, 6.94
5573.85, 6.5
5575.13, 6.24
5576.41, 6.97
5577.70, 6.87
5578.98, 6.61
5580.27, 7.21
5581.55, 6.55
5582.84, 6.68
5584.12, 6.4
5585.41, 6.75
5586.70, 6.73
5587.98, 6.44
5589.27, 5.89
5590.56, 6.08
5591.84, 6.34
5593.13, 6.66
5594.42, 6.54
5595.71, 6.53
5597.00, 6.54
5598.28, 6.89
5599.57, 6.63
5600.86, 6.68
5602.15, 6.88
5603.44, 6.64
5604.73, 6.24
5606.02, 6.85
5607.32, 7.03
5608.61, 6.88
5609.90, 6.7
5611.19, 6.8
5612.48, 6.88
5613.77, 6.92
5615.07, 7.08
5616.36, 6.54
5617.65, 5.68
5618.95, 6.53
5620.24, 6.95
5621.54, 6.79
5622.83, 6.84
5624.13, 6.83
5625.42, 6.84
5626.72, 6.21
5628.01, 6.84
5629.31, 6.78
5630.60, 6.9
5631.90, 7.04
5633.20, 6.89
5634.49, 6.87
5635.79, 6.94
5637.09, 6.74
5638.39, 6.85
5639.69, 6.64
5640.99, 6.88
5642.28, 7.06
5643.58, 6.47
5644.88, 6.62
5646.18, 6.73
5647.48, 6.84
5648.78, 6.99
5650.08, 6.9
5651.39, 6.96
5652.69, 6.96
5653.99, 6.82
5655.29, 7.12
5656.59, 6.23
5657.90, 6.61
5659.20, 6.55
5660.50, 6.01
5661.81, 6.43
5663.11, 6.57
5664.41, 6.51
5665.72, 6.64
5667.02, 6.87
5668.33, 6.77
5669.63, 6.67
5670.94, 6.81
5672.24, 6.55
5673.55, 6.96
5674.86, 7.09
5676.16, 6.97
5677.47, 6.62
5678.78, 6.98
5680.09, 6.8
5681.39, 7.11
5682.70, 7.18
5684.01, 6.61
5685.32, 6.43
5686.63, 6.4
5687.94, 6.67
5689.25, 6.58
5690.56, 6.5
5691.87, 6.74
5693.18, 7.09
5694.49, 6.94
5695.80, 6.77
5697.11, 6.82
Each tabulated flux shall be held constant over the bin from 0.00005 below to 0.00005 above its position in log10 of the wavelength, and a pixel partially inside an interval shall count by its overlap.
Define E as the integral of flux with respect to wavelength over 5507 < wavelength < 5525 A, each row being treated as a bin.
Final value 123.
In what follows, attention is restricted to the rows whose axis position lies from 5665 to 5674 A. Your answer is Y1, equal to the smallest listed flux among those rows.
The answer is 6.55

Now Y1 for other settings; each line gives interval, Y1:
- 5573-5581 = 6.24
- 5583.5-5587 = 6.4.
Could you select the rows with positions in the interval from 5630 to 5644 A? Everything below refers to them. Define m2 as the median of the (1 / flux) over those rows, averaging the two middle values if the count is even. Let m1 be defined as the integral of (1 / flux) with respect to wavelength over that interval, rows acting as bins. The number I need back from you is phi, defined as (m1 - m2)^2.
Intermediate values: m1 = 2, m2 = 0.145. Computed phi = 4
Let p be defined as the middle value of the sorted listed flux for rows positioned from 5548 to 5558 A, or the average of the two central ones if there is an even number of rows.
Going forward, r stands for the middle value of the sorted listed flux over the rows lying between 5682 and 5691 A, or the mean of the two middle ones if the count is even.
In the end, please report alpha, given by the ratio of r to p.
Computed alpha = 0.95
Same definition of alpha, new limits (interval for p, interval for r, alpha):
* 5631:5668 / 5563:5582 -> 0.98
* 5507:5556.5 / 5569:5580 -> 0.97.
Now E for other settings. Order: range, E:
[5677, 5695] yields 122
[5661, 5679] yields 121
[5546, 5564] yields 124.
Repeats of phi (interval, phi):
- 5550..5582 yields 21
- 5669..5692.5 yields 11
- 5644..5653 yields 1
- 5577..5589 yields 3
